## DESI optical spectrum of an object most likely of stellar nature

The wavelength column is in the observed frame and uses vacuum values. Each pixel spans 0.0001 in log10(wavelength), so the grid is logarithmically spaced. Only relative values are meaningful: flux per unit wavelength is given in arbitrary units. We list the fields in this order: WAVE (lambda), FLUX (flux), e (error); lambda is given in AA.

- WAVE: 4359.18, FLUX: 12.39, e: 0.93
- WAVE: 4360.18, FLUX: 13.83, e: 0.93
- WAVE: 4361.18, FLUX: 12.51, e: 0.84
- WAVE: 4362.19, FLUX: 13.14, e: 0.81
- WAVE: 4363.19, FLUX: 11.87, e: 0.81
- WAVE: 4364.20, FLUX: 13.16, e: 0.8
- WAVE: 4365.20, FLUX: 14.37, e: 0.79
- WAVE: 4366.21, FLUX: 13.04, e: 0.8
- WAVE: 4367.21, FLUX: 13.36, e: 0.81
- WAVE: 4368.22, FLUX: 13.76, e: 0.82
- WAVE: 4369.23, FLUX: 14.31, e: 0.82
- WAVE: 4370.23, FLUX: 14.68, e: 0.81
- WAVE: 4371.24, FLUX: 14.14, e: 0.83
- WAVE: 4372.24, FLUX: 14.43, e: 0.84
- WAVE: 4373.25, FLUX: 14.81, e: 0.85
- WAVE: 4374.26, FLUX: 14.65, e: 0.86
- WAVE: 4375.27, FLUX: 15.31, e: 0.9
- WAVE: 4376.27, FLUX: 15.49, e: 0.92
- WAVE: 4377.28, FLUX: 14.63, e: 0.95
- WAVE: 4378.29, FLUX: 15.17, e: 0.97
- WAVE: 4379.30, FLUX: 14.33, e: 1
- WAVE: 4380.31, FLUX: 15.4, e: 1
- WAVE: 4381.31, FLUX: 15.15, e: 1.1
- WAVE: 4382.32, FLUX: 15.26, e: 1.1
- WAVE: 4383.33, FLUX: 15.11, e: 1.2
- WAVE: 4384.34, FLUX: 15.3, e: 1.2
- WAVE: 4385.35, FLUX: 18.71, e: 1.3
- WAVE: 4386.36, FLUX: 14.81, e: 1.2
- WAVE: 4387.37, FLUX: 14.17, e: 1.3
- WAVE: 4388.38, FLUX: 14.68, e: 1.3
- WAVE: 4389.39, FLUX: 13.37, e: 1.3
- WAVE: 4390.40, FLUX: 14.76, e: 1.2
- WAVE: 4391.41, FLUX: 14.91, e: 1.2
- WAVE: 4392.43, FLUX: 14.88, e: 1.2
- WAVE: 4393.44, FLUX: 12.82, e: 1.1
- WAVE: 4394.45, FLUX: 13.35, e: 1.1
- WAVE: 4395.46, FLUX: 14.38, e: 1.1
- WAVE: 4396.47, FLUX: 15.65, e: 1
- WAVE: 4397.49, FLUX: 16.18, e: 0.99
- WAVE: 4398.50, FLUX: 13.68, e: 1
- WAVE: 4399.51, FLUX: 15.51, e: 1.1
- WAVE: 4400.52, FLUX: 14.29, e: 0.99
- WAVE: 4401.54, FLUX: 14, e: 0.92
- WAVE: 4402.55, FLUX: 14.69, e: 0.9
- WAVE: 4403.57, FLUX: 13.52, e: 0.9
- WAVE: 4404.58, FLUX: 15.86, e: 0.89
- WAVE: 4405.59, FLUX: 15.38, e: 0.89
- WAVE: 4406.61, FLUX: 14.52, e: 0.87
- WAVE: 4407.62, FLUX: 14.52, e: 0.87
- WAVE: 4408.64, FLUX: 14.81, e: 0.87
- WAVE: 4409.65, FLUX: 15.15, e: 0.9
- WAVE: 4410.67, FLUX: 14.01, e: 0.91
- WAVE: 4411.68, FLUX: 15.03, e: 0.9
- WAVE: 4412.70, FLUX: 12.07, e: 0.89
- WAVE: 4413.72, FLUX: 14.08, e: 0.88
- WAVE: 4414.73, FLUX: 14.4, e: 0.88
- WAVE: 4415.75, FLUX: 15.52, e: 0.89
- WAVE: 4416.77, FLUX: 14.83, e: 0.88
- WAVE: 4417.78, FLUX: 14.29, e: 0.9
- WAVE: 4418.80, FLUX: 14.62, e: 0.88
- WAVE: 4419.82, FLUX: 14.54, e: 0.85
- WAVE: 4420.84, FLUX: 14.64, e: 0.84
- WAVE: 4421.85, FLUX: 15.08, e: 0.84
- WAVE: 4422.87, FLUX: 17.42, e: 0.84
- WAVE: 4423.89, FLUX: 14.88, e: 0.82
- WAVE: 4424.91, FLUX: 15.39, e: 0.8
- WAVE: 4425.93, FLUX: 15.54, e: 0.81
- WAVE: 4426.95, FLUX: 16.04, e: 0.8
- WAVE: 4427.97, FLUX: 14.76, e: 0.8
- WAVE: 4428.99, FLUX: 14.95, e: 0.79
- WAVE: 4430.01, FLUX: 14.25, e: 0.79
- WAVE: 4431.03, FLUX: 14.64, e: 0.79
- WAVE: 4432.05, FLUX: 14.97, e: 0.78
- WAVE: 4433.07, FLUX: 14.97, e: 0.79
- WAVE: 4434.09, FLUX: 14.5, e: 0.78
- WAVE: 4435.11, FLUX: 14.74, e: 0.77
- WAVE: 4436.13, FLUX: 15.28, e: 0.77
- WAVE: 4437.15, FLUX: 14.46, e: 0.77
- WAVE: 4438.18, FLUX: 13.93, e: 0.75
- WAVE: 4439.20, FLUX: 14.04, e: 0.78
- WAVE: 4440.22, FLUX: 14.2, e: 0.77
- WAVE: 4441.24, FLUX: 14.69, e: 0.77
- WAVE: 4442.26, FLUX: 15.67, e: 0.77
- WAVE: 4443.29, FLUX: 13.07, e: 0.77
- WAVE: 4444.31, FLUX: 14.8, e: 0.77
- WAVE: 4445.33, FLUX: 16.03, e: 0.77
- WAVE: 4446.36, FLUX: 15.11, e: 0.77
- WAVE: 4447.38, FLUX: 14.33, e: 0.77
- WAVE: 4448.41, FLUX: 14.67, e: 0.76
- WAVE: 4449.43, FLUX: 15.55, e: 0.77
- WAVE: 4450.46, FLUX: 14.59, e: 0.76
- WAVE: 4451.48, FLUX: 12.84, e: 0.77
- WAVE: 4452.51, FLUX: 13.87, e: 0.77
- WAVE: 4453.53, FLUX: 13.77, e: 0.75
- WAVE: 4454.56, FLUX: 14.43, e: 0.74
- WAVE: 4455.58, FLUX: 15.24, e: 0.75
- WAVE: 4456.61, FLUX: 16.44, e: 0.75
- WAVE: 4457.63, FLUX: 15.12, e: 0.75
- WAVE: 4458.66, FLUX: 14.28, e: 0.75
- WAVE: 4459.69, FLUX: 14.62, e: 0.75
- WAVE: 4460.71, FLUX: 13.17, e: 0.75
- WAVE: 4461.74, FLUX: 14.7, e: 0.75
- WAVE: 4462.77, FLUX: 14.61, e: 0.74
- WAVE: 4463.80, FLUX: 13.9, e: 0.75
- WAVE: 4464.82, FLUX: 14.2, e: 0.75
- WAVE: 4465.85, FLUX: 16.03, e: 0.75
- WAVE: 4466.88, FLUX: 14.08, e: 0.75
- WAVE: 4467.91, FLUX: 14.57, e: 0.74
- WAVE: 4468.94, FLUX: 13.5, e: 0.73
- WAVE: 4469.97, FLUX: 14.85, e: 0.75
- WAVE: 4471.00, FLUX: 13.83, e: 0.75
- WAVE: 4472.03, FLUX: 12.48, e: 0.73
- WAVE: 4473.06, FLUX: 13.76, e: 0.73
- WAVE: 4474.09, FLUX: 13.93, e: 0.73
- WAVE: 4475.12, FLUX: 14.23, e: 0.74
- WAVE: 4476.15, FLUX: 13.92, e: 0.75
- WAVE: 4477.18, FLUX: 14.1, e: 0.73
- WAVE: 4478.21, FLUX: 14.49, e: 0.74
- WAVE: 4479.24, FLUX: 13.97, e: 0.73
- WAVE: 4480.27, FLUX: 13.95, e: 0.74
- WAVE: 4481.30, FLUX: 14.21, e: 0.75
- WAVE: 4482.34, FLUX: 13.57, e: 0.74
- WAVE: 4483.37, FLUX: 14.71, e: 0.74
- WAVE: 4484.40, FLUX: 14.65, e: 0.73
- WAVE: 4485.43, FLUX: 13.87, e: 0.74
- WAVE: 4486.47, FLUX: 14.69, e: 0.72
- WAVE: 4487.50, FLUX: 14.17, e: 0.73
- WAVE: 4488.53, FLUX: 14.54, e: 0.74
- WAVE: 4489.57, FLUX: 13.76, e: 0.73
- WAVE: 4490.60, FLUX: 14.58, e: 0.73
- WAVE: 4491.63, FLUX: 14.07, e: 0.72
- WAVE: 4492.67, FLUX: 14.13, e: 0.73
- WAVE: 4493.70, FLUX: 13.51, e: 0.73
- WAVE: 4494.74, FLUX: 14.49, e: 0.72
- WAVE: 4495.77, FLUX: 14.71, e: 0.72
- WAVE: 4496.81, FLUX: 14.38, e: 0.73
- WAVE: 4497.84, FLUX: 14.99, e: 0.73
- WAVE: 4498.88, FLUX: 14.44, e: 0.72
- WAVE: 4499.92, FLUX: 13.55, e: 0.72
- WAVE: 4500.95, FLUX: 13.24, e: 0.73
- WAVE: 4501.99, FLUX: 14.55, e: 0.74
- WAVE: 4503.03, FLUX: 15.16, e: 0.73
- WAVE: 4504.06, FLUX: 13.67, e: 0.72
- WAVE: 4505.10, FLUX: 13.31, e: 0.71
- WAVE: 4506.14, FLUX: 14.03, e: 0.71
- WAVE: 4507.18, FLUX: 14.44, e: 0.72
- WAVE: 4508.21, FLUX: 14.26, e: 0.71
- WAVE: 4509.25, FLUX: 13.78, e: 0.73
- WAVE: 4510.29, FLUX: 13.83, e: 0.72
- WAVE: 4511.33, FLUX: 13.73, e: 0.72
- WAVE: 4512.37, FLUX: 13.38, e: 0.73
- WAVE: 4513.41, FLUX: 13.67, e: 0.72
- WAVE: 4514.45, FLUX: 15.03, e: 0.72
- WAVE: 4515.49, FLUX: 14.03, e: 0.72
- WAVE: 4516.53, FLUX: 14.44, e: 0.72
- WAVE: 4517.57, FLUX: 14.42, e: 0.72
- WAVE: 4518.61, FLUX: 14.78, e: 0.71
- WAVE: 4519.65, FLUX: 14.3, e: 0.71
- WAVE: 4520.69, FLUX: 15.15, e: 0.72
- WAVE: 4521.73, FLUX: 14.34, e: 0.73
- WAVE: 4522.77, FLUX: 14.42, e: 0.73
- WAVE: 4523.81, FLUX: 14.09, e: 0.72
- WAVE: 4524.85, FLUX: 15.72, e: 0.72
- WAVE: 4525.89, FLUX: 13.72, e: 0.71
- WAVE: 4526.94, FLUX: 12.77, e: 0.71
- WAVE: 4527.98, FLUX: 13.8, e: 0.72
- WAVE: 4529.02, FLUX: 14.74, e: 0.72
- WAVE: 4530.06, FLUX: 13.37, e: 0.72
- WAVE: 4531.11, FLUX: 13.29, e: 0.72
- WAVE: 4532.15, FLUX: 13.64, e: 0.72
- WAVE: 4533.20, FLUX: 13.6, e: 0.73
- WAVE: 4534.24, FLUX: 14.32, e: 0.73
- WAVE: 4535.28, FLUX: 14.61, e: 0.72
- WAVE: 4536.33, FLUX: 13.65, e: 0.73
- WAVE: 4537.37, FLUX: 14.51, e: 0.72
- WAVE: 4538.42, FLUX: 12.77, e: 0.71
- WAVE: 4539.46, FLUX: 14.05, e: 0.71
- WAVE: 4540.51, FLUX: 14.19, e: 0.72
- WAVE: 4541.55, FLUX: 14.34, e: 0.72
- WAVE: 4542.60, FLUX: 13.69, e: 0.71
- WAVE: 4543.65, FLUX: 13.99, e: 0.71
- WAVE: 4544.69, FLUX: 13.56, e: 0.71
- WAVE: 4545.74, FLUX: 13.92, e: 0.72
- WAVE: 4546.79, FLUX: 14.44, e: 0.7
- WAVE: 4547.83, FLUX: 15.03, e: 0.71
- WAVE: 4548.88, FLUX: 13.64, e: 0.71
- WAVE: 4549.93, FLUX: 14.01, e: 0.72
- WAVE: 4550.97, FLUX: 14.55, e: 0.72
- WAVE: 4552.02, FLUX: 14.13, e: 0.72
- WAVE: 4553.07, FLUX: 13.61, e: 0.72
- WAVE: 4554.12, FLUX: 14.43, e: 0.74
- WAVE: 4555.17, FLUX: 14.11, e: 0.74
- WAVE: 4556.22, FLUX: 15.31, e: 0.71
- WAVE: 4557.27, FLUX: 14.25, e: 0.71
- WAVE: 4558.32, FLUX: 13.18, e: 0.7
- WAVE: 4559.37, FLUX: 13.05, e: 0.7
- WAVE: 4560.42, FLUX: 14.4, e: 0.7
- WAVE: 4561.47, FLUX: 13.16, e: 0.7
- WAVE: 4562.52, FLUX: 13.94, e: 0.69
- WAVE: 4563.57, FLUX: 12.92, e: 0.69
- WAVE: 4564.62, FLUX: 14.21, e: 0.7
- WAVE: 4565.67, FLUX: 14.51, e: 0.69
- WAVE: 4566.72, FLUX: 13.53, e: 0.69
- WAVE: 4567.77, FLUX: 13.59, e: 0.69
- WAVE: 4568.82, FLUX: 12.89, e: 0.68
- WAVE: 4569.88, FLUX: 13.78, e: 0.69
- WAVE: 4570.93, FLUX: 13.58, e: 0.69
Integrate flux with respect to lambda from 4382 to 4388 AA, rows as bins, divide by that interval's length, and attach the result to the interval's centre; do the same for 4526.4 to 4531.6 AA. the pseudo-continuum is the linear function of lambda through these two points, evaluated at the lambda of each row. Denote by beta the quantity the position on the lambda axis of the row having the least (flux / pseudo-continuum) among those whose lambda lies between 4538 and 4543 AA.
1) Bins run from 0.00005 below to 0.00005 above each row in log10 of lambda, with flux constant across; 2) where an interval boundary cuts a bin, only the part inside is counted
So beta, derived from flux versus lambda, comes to 4538.42 AA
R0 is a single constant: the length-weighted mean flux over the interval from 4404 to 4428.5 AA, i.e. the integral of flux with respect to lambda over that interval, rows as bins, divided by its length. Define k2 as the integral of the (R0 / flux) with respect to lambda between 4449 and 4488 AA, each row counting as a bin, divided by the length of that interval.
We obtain 1.05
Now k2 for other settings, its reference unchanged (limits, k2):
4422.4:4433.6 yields 0.98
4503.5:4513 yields 1.08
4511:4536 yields 1.06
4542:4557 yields 1.05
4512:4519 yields 1.05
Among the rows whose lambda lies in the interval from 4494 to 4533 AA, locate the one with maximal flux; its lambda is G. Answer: 4524.85 AA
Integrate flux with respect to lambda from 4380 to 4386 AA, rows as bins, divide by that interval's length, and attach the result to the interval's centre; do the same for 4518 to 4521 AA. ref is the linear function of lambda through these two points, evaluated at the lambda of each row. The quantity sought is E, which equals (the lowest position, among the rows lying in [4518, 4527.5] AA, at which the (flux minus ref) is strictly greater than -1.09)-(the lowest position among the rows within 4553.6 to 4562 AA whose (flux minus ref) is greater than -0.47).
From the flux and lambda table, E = -35.5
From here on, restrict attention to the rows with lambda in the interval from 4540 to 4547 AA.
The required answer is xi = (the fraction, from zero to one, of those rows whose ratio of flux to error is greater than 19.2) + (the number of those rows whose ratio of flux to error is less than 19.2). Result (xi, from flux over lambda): 2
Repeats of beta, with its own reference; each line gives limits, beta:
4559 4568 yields 4563.57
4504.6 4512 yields 4505.10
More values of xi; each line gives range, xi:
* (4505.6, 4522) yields 5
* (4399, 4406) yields 7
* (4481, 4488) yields 4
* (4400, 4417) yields 17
